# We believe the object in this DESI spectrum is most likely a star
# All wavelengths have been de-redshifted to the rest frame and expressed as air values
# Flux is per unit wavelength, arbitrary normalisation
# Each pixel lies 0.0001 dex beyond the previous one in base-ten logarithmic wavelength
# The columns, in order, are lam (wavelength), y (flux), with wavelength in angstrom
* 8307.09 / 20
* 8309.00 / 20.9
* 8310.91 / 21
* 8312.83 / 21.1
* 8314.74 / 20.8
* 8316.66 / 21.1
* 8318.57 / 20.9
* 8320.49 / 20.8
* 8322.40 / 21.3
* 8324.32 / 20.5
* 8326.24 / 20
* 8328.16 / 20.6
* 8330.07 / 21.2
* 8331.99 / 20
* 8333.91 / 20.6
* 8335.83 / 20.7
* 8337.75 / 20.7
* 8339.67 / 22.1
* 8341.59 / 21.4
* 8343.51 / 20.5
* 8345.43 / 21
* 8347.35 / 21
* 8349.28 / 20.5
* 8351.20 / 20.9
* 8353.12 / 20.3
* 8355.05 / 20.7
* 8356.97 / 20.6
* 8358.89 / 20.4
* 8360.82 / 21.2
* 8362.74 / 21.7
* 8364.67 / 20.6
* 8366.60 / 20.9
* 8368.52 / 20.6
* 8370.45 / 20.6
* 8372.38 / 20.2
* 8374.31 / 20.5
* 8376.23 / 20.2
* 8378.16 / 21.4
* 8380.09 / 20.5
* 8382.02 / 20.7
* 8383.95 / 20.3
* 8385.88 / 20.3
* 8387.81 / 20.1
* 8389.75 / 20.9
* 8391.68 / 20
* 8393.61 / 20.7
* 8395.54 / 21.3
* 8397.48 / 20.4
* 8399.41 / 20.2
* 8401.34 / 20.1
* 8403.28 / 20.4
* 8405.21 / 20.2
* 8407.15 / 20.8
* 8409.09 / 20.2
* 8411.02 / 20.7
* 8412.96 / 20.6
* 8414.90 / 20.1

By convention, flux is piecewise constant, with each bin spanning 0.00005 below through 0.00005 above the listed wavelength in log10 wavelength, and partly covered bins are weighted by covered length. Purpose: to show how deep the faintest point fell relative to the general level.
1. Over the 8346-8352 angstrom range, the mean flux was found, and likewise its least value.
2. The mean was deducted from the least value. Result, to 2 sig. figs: -0.30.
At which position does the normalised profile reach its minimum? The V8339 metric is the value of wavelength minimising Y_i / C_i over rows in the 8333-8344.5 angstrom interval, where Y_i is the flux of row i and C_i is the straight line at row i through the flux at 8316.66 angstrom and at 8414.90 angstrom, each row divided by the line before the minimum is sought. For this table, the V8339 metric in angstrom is 8343.51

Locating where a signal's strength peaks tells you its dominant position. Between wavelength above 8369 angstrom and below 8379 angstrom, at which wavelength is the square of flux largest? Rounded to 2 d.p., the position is 8378.16 angstrom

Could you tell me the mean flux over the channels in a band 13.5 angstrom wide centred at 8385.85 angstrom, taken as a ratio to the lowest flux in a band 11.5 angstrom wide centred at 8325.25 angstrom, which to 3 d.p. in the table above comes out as 1.020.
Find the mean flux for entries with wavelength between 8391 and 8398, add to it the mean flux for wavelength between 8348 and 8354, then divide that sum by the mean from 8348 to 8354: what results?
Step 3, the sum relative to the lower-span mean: 2.00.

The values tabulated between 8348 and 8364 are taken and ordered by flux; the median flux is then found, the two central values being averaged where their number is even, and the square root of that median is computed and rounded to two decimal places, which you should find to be 4.54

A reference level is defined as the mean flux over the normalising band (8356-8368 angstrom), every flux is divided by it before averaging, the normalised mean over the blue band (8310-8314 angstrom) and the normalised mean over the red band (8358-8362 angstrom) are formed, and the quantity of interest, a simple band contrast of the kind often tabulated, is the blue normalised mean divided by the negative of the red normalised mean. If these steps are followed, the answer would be -1.01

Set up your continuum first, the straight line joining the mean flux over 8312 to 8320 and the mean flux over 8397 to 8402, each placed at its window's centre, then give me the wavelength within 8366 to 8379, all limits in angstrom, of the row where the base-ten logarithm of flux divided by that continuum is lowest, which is 8372.38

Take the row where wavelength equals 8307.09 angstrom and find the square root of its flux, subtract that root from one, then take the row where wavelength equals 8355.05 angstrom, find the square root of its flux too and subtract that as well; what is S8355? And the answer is -8.02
